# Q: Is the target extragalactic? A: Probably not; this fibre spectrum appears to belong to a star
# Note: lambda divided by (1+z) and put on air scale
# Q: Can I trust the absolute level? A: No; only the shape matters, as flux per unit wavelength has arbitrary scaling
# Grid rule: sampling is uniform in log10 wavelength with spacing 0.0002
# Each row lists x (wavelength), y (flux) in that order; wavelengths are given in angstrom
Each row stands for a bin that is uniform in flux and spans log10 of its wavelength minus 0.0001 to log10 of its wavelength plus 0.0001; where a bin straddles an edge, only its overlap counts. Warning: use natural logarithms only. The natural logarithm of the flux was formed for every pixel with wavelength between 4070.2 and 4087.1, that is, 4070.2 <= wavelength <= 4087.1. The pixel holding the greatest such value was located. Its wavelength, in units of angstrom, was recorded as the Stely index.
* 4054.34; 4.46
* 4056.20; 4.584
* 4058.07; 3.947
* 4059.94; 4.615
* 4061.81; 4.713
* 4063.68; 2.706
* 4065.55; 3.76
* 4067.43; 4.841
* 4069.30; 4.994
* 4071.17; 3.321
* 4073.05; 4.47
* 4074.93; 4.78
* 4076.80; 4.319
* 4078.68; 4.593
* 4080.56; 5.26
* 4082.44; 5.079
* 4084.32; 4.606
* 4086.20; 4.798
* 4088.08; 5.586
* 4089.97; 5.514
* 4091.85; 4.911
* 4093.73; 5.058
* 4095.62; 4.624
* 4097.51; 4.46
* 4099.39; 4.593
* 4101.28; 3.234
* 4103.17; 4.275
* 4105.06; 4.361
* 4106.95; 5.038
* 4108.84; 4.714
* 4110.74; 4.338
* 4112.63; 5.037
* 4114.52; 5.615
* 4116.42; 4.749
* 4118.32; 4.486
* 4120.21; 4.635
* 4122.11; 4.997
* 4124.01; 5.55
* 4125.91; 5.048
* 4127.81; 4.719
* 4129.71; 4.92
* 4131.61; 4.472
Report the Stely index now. 4080.56 angstrom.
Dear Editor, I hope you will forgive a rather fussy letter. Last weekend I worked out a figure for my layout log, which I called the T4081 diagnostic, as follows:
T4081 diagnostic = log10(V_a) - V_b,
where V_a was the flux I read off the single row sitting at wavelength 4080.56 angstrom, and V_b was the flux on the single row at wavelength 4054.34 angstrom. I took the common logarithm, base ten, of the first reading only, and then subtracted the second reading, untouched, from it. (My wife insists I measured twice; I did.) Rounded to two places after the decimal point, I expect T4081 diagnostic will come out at -3.74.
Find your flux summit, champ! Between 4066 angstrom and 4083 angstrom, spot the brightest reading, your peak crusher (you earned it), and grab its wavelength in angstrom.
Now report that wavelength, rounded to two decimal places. 4080.56 angstrom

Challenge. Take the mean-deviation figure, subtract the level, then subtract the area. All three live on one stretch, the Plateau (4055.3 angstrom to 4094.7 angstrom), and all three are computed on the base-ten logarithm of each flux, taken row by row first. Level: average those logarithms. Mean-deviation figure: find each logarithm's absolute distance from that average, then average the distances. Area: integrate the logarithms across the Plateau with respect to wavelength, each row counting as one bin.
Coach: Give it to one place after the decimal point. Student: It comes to -26.5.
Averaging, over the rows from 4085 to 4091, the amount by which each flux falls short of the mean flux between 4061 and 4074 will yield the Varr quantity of -1.2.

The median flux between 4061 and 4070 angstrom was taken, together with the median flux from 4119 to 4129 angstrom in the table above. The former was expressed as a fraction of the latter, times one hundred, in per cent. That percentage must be 94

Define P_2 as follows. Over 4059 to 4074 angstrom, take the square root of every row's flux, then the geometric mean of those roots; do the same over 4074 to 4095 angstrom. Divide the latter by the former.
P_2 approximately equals 1.10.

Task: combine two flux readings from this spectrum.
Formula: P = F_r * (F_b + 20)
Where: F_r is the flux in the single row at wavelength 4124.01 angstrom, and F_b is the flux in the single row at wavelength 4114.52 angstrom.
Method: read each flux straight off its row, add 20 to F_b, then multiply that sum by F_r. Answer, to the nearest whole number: 142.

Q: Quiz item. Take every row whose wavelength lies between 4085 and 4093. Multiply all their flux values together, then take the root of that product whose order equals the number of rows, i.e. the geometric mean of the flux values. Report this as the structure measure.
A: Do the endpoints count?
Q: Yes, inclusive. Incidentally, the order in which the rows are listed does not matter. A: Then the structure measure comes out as 5.19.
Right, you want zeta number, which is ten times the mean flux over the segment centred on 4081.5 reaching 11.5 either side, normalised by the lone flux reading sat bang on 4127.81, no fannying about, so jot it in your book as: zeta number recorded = 10.1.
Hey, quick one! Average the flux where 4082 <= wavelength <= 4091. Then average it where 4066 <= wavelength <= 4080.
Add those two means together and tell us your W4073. 9.59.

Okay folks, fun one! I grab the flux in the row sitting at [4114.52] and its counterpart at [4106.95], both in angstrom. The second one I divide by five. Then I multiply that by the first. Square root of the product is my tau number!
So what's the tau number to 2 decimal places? 2.38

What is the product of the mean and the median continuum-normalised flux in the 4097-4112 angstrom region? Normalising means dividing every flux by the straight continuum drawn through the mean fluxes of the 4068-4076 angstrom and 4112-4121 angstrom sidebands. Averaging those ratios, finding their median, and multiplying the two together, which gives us 0.86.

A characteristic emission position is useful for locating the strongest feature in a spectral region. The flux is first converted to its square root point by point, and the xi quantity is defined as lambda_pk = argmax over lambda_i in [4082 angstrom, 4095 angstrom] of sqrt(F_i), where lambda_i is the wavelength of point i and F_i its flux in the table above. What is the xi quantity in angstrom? 4088.08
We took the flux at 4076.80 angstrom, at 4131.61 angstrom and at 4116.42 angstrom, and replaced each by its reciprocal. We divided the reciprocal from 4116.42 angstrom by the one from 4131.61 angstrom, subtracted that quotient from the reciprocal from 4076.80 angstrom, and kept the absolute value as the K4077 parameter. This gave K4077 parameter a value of 0.710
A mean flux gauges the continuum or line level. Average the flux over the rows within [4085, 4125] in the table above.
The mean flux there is 4.79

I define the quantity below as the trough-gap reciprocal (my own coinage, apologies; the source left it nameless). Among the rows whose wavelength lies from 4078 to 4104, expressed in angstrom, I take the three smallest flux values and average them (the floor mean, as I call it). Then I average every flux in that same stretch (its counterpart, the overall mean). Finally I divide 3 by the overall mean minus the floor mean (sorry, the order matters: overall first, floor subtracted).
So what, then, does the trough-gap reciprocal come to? 3.9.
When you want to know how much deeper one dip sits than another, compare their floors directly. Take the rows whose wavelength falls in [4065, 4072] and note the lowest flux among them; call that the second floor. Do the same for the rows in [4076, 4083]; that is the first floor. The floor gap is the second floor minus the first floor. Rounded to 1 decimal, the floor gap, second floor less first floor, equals -1.0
